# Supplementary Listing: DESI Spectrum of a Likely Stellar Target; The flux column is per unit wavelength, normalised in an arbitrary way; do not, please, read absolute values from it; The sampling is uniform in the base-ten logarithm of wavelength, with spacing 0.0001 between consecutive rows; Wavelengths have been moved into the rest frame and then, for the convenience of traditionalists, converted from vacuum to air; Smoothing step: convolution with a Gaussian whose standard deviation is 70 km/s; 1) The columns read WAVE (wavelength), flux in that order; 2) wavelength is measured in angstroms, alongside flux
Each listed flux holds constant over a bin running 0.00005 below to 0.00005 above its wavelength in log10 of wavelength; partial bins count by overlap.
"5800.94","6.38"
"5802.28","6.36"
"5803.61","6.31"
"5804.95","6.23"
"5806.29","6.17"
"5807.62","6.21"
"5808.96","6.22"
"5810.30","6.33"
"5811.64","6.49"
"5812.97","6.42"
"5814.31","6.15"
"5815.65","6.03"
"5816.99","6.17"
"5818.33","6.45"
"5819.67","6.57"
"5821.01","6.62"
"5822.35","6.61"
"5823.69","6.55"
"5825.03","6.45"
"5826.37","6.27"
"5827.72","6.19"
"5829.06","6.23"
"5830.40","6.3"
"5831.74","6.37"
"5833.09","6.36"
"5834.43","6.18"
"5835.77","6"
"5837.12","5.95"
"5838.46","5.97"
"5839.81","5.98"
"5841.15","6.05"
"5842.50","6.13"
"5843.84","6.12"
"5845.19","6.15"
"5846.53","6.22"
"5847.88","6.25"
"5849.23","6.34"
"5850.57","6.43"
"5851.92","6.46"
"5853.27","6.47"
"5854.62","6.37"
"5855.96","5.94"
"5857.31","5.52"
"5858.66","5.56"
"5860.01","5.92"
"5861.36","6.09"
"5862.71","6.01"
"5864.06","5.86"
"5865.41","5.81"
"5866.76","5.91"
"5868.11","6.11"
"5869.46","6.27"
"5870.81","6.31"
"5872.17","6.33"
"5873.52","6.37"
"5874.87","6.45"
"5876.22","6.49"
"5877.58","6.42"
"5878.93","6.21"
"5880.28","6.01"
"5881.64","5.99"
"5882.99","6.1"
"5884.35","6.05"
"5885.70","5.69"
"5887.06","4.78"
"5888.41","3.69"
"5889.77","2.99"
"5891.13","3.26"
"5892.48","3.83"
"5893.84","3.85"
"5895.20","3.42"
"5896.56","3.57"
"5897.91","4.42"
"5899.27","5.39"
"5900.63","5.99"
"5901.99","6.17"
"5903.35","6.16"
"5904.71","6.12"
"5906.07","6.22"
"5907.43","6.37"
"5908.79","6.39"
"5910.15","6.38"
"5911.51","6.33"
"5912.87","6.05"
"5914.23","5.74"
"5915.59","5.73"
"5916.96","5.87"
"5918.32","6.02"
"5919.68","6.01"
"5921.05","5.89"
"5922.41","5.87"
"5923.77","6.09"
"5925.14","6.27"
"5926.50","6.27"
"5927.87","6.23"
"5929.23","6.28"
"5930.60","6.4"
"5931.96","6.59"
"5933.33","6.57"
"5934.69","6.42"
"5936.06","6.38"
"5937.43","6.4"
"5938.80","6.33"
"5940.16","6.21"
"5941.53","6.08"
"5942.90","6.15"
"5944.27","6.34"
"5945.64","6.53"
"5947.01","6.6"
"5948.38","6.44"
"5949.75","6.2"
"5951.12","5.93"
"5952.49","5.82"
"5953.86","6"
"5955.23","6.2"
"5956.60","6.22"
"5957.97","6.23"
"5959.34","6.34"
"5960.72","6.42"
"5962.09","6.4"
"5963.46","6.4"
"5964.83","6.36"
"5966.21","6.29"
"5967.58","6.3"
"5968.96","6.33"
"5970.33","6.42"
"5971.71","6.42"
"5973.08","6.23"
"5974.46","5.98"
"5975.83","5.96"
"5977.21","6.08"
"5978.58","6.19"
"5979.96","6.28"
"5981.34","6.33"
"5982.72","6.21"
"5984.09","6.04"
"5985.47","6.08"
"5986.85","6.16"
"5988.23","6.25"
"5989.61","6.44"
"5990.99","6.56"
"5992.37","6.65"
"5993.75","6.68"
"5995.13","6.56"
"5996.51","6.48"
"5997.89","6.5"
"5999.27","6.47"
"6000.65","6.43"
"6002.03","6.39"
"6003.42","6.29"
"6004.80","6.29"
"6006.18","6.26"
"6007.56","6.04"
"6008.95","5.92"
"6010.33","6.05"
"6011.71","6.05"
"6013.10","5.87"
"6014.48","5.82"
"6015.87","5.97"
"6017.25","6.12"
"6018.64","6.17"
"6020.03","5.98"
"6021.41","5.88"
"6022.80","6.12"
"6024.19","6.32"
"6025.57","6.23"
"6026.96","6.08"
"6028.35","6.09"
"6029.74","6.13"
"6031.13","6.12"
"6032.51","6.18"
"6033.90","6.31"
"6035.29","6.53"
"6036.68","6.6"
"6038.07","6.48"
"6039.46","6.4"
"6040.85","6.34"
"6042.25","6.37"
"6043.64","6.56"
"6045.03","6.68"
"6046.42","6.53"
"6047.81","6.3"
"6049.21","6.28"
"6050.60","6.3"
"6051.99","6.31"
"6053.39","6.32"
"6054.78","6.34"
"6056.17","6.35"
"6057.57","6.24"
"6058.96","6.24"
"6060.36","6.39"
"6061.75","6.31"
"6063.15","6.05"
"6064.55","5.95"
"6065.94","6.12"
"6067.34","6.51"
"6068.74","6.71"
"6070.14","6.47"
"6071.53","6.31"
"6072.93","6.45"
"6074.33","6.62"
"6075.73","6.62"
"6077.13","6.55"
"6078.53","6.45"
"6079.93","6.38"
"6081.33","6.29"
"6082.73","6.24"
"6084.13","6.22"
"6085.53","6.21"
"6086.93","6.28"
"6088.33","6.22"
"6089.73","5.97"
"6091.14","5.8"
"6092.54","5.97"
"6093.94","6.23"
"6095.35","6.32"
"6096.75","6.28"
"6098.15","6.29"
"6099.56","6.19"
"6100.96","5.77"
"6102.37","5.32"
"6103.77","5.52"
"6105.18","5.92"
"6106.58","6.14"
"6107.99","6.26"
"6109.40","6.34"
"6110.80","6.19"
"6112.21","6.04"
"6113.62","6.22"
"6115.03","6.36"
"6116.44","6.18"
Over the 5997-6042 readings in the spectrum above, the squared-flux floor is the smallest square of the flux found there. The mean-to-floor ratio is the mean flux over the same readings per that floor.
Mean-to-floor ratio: 0.183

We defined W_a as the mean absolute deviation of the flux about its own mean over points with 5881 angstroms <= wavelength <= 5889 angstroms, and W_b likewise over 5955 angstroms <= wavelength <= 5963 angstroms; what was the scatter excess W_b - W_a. -0.68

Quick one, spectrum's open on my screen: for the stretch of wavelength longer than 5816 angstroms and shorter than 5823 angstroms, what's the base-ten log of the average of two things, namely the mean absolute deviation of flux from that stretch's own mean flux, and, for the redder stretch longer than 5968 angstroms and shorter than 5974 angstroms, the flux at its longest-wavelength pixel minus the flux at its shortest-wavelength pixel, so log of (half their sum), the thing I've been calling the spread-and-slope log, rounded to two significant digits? -1.7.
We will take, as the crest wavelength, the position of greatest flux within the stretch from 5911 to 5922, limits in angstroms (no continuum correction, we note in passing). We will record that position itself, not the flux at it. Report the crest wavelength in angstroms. 5911.51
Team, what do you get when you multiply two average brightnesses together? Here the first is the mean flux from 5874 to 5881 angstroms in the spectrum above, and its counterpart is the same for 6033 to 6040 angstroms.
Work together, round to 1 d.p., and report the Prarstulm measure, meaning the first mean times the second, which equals 40.8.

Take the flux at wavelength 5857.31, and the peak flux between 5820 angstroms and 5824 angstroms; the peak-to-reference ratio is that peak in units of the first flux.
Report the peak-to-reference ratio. 1.20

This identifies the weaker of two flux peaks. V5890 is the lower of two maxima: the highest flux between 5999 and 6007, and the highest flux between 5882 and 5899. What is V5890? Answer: 6.1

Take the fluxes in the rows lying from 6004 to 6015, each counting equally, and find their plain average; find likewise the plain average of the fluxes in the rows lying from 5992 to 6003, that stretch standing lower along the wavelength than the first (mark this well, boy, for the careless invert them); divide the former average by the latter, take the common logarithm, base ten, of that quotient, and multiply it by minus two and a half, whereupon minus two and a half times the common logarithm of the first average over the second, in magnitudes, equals 0.08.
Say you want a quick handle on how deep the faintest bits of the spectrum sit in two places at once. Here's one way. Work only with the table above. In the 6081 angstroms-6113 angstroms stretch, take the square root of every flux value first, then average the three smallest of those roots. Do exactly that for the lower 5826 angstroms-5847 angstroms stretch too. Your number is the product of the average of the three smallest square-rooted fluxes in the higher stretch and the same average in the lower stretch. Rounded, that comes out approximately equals 5.75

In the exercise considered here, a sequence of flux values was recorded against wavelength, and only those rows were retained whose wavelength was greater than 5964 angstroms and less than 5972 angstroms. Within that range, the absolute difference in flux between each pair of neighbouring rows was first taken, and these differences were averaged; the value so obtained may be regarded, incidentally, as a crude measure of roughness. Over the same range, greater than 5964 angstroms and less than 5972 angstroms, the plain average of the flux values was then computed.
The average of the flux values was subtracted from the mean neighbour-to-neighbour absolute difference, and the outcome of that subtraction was -6.31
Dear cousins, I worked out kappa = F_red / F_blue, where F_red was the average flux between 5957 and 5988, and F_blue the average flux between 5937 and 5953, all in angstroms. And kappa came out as 0.999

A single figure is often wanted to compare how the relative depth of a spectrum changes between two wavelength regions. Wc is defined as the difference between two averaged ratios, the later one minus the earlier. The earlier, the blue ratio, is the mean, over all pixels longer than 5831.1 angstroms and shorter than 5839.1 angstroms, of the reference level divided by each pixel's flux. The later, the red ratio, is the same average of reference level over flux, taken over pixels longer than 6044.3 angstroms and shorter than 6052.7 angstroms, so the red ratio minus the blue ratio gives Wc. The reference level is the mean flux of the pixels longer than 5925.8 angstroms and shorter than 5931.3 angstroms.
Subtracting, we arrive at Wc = -0.042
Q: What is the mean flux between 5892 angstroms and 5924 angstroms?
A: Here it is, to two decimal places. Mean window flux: 5.58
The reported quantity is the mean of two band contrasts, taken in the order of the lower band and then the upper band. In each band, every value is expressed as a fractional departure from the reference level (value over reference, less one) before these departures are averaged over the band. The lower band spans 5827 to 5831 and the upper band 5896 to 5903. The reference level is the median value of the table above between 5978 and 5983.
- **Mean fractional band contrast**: -0.09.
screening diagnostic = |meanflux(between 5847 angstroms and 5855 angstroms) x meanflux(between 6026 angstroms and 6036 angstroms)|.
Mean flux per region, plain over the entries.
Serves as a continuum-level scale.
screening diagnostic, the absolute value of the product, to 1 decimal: 39.6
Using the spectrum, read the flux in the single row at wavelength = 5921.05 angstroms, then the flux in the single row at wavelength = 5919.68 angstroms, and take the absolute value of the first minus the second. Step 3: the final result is 0.12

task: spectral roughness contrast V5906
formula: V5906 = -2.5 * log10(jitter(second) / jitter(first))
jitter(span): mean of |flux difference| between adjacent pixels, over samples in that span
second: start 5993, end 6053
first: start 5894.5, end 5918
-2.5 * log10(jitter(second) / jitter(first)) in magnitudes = 1.0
